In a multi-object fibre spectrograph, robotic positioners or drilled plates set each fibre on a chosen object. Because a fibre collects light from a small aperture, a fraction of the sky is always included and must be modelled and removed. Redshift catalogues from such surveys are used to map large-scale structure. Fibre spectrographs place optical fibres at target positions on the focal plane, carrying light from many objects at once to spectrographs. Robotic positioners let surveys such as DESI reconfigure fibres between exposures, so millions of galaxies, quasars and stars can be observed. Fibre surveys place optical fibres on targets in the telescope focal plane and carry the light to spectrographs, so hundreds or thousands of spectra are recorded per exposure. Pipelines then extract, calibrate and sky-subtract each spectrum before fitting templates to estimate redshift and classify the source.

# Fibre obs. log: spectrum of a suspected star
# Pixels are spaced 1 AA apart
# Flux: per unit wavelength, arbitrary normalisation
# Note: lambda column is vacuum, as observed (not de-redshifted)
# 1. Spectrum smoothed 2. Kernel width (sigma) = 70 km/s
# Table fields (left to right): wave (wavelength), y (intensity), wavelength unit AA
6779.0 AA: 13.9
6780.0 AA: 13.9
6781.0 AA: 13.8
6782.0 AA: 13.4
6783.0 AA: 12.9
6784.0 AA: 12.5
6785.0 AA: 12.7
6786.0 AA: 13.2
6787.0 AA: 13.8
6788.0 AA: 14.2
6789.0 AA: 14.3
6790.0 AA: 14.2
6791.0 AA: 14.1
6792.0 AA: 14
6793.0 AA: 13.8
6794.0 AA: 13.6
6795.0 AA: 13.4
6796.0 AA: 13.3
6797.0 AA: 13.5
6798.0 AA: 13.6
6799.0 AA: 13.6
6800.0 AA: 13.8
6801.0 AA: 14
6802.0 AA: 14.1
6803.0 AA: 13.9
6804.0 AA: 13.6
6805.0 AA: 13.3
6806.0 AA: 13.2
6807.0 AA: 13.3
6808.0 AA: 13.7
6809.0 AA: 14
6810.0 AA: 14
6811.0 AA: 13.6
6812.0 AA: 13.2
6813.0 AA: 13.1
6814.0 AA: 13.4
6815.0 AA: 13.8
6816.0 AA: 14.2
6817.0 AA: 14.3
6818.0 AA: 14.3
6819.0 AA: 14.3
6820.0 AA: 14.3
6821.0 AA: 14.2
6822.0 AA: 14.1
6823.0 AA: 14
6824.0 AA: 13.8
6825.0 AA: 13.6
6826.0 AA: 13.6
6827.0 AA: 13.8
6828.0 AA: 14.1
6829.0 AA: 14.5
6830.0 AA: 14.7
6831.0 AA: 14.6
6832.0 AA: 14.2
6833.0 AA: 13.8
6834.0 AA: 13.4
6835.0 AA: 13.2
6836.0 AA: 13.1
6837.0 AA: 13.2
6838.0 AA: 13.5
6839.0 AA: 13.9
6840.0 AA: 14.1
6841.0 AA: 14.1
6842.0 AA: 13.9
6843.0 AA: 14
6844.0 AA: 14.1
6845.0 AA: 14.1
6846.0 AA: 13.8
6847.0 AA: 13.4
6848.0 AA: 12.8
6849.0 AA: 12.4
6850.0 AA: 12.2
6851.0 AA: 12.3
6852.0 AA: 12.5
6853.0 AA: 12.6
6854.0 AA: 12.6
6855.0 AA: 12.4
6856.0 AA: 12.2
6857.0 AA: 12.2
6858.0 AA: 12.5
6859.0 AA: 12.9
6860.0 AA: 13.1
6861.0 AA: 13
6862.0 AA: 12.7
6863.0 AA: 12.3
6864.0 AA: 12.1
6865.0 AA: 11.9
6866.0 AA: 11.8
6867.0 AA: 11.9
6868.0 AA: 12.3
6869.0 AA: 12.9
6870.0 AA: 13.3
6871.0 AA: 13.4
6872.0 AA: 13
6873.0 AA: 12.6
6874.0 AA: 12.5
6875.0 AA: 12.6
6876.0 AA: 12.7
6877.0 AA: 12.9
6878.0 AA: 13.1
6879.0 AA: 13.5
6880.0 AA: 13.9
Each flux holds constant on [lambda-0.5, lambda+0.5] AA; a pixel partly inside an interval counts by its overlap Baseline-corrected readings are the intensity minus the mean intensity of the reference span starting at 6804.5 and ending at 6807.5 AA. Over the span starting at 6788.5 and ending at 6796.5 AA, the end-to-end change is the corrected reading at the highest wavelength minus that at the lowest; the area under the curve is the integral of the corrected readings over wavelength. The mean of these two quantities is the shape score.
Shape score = 1.8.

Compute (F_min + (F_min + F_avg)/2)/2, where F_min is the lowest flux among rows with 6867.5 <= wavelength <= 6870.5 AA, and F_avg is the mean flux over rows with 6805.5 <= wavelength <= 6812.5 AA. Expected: 12.6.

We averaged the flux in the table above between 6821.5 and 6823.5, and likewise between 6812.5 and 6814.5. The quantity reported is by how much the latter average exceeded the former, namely -0.8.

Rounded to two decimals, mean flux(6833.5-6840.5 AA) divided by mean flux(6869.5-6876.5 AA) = 1.05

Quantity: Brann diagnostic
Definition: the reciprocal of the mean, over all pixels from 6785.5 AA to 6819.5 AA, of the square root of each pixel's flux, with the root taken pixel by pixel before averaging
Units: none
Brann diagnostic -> 0.270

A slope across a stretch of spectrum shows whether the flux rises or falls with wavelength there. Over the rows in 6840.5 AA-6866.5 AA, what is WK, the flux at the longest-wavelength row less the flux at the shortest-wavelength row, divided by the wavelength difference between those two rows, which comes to -0.09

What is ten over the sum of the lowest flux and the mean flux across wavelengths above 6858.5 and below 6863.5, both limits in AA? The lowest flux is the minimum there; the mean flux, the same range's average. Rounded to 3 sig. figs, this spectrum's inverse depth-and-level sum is 0.398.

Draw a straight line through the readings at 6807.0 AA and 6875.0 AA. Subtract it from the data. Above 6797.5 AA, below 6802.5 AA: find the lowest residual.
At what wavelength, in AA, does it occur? 6798.0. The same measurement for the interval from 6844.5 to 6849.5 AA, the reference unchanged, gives 6849.0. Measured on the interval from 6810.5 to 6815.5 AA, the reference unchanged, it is 6813.0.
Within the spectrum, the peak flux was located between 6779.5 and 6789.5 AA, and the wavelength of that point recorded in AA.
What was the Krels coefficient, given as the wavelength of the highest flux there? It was 6789.0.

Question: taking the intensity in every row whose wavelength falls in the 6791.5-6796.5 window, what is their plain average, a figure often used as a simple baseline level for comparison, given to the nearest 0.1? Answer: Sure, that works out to 13.6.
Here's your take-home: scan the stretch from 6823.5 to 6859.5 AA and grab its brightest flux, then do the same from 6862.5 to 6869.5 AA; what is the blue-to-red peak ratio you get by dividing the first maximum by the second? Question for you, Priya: 1.14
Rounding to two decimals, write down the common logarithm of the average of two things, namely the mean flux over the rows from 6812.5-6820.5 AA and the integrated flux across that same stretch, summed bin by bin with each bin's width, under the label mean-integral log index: 1.80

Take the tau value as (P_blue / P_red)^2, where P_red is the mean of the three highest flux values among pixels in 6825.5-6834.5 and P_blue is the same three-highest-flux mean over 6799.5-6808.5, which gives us 0.92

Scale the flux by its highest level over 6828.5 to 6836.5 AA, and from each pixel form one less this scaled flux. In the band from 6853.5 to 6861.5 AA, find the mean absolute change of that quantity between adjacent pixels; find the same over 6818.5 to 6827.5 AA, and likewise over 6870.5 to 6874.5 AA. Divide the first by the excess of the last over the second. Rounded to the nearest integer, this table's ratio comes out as 1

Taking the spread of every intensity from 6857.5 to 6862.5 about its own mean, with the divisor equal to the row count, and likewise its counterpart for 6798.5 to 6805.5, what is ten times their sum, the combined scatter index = 4.7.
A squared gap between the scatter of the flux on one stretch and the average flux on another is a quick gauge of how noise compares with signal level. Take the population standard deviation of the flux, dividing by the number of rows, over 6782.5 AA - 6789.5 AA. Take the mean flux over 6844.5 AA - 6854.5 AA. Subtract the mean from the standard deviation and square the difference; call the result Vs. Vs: 149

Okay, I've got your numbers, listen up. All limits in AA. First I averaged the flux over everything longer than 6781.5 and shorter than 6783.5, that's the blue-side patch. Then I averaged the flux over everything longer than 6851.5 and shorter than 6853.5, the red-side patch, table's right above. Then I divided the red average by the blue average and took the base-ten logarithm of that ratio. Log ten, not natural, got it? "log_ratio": -0.02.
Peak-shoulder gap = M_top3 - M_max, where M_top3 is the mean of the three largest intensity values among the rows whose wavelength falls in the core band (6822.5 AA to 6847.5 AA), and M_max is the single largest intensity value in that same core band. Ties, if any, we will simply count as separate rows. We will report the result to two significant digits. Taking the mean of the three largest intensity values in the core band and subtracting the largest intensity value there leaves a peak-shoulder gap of -0.10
